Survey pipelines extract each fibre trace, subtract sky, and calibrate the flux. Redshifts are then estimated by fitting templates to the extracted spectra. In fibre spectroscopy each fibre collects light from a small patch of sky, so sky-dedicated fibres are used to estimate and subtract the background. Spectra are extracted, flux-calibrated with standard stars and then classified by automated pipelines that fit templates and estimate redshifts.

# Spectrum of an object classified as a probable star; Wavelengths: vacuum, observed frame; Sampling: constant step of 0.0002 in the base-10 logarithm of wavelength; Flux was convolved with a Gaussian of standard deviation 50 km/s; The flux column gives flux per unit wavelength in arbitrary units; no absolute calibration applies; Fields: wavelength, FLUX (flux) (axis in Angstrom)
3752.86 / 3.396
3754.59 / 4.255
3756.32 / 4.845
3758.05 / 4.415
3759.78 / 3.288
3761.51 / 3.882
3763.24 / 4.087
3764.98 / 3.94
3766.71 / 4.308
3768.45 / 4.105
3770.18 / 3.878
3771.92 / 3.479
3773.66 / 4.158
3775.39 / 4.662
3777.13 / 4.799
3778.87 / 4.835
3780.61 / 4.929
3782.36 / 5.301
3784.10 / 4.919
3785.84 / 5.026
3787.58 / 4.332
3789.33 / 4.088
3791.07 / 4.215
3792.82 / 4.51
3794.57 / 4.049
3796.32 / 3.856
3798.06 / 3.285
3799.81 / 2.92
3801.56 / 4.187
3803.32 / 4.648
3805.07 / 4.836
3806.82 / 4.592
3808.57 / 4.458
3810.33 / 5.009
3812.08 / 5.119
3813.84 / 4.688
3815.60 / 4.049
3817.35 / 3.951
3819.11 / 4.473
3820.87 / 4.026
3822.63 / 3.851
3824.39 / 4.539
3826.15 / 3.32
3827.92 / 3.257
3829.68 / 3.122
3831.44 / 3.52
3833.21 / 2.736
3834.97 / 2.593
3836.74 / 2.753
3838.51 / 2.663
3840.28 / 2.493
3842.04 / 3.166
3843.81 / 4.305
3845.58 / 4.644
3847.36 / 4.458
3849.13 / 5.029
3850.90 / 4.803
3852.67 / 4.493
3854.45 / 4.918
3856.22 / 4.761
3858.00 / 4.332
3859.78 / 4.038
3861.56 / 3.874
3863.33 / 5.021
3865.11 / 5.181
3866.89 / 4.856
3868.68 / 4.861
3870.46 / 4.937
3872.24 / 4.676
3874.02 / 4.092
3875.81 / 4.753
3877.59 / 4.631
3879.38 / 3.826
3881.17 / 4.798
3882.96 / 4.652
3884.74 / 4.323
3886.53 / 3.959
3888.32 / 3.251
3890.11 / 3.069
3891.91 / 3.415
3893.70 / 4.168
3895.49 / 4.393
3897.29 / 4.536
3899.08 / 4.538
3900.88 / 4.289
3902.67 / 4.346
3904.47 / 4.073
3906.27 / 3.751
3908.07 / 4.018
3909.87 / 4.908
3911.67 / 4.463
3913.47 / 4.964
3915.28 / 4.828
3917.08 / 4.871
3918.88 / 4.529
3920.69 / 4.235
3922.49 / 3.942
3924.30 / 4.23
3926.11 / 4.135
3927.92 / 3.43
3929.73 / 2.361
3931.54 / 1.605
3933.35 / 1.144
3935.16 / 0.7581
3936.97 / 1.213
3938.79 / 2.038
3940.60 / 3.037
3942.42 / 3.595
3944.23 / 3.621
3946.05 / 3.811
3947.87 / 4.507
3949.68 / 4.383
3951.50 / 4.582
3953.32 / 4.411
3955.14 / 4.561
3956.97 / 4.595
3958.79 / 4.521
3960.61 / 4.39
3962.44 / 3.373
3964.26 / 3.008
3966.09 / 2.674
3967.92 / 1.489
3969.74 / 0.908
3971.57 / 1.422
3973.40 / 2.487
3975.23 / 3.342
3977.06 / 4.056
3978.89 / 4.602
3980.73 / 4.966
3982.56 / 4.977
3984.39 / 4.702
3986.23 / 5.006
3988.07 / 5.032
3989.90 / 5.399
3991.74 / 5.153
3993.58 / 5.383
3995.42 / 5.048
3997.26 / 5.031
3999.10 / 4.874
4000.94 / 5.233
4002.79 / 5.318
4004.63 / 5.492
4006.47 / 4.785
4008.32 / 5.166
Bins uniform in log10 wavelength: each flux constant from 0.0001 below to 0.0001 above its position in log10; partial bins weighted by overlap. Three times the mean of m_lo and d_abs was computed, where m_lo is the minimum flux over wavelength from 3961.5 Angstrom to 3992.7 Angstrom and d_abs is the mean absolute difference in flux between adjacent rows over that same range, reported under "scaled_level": 2.1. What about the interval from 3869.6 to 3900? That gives 5.2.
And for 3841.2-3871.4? 5.3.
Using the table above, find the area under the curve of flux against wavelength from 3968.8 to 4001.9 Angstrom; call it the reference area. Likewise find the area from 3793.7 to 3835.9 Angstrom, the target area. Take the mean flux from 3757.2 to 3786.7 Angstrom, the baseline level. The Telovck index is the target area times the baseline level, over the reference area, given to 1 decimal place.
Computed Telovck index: 5.1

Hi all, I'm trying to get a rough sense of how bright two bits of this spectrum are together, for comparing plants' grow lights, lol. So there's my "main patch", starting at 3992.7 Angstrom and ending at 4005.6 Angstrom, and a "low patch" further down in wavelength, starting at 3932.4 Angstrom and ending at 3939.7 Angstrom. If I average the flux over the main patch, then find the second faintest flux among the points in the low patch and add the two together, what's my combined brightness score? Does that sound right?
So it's 6.34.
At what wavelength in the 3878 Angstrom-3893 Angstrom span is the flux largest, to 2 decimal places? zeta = 3881.17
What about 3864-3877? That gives 3865.11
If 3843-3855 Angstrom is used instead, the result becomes 3849.13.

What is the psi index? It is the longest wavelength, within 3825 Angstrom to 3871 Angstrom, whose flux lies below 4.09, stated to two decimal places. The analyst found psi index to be 3861.56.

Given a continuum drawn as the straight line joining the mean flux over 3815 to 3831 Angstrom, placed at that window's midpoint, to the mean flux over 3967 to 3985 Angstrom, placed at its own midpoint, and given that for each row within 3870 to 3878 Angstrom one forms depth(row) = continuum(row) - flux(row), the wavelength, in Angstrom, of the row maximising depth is 3874.02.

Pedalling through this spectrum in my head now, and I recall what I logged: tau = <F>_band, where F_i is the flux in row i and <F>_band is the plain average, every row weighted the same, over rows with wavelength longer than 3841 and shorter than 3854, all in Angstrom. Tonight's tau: 4.41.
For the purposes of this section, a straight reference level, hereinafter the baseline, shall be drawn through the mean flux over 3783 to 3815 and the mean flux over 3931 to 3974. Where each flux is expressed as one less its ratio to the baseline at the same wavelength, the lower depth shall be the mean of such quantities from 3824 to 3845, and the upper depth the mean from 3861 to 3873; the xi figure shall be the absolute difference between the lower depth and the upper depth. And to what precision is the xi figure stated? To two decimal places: 0.48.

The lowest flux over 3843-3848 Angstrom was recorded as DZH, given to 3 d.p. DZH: 4.305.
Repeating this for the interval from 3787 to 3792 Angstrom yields 4.088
